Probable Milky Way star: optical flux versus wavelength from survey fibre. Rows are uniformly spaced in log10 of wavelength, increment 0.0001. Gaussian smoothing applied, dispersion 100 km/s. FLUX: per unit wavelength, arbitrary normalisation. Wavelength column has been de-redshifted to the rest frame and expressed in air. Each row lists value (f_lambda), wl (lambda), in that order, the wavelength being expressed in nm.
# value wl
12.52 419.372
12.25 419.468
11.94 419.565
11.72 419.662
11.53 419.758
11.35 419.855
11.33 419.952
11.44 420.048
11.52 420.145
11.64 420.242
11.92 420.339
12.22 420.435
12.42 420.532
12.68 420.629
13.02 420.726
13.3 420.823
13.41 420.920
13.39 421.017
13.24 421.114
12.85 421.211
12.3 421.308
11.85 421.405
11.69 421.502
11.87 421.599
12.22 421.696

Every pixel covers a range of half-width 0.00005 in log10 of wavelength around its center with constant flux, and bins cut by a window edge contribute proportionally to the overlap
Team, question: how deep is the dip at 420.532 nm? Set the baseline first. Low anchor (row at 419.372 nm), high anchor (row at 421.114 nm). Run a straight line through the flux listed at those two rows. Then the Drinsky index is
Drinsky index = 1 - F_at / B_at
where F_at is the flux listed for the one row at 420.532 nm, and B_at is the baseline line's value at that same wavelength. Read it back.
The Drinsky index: 0.04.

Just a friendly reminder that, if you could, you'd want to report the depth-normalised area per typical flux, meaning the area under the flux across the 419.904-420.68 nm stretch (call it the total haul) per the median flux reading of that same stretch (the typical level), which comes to 0.78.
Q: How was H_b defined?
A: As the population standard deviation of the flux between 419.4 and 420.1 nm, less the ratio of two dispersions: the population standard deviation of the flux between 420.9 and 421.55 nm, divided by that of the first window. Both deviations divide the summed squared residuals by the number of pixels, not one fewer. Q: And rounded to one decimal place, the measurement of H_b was -1.8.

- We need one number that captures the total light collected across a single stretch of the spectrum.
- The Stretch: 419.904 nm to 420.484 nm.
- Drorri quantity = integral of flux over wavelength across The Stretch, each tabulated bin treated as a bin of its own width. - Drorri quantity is 6.78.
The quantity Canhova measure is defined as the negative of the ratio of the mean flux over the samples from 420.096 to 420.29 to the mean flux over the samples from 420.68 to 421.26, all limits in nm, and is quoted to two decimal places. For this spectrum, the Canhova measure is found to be -0.88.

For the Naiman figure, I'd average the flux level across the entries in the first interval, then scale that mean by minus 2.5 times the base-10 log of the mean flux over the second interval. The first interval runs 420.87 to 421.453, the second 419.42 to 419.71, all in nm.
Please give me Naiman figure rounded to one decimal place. -34.6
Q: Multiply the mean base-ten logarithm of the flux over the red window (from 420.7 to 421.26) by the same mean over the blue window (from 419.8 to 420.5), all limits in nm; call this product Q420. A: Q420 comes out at 1.19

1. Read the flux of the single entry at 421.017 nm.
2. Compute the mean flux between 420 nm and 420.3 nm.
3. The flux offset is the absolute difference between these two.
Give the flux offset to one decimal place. 1.9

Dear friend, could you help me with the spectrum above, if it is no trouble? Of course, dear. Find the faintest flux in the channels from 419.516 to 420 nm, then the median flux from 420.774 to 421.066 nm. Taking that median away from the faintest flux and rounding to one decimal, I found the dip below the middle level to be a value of -2.1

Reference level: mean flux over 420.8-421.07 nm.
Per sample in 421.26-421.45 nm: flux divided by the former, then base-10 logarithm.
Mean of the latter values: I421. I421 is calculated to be -0.044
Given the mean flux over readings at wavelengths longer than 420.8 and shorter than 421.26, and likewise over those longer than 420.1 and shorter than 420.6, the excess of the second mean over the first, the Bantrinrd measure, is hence -1.3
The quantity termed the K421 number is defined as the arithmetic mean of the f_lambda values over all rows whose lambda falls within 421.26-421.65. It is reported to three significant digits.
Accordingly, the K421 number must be 11.9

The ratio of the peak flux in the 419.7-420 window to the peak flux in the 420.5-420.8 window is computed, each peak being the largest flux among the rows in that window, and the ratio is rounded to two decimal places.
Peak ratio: 0.89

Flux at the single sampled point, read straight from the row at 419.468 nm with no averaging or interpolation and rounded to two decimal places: 12.25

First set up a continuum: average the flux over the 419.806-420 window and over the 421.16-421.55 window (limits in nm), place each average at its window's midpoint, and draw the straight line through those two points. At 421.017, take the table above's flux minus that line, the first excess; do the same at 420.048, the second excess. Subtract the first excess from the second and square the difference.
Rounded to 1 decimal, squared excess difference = 1.9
